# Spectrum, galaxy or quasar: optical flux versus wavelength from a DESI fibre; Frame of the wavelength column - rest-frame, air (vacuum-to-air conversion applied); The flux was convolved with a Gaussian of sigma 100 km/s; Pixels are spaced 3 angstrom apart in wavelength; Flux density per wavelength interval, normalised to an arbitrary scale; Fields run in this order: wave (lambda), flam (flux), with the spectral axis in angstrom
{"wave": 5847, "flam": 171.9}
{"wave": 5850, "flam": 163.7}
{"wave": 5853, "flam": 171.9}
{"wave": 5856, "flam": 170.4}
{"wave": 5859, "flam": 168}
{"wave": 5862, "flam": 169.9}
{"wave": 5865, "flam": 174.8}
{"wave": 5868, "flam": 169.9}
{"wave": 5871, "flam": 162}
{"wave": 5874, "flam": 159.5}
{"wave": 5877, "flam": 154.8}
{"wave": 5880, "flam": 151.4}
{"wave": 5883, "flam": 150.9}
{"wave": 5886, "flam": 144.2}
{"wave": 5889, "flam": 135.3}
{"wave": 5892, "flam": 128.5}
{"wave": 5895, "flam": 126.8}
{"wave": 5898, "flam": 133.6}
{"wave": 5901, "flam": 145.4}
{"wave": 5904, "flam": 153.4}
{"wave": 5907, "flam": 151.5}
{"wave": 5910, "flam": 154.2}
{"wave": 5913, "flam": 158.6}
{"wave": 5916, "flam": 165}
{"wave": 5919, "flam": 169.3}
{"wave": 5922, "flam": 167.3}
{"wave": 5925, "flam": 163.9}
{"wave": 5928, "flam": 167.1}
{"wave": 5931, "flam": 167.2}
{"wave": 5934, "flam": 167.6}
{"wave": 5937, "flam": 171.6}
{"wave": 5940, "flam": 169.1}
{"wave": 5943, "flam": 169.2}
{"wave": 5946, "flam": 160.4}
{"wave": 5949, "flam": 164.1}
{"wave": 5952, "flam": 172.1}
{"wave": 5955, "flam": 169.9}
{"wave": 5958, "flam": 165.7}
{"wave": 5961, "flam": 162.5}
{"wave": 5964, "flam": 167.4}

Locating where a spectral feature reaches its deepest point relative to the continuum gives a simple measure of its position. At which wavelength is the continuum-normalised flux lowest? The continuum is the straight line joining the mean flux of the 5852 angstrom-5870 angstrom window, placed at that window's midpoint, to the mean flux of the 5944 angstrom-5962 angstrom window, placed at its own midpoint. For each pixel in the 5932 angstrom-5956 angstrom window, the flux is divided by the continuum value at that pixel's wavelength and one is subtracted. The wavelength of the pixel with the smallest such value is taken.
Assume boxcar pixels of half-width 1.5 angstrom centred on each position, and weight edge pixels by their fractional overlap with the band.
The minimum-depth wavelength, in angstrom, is 5946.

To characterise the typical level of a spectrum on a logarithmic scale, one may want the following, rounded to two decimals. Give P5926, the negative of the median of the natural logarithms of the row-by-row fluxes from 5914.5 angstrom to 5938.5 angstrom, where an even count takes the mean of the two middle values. -5.12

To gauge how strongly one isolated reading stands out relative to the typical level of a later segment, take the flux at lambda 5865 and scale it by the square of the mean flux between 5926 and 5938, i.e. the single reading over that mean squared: 0.0062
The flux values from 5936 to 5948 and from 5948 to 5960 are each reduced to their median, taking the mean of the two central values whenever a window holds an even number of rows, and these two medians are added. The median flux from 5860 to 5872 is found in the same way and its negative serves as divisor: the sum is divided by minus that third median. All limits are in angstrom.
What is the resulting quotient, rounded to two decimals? -1.98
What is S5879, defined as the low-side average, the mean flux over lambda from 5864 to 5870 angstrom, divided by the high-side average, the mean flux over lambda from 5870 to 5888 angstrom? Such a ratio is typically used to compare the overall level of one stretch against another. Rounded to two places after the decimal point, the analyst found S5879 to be 1.12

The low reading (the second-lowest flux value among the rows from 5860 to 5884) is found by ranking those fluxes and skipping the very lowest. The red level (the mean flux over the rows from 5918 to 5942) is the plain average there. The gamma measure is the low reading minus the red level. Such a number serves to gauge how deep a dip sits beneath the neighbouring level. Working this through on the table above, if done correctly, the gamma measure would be -16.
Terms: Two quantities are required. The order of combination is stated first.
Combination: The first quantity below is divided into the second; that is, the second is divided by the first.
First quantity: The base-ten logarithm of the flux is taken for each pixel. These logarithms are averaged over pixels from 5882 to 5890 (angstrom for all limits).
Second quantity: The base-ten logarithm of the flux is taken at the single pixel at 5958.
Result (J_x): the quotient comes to 1.029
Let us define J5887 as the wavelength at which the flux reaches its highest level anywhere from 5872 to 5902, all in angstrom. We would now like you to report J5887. 5874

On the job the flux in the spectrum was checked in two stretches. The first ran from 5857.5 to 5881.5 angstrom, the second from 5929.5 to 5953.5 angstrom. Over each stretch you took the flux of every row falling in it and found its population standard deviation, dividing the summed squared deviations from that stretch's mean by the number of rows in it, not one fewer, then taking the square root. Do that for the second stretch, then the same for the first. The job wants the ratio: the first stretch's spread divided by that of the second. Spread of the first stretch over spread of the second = 2.1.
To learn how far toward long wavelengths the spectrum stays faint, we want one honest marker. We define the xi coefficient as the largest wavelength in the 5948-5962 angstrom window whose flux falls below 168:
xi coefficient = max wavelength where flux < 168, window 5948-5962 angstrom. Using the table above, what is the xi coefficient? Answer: 5961 angstrom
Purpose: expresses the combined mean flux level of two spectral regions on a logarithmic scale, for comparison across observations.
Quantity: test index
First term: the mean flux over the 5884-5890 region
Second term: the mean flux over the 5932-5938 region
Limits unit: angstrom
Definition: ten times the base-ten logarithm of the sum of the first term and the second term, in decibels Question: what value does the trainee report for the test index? 24.9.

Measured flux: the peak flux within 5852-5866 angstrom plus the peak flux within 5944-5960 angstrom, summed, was 347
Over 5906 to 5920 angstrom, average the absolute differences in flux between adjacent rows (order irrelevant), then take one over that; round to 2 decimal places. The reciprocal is 0.22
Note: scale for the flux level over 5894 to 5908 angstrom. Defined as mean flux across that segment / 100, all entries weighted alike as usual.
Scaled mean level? 1.42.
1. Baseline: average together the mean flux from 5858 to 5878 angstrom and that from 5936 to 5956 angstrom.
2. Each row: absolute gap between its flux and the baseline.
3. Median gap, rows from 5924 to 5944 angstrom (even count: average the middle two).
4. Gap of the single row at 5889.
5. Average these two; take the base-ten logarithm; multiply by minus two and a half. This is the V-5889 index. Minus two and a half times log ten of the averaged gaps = -3.1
